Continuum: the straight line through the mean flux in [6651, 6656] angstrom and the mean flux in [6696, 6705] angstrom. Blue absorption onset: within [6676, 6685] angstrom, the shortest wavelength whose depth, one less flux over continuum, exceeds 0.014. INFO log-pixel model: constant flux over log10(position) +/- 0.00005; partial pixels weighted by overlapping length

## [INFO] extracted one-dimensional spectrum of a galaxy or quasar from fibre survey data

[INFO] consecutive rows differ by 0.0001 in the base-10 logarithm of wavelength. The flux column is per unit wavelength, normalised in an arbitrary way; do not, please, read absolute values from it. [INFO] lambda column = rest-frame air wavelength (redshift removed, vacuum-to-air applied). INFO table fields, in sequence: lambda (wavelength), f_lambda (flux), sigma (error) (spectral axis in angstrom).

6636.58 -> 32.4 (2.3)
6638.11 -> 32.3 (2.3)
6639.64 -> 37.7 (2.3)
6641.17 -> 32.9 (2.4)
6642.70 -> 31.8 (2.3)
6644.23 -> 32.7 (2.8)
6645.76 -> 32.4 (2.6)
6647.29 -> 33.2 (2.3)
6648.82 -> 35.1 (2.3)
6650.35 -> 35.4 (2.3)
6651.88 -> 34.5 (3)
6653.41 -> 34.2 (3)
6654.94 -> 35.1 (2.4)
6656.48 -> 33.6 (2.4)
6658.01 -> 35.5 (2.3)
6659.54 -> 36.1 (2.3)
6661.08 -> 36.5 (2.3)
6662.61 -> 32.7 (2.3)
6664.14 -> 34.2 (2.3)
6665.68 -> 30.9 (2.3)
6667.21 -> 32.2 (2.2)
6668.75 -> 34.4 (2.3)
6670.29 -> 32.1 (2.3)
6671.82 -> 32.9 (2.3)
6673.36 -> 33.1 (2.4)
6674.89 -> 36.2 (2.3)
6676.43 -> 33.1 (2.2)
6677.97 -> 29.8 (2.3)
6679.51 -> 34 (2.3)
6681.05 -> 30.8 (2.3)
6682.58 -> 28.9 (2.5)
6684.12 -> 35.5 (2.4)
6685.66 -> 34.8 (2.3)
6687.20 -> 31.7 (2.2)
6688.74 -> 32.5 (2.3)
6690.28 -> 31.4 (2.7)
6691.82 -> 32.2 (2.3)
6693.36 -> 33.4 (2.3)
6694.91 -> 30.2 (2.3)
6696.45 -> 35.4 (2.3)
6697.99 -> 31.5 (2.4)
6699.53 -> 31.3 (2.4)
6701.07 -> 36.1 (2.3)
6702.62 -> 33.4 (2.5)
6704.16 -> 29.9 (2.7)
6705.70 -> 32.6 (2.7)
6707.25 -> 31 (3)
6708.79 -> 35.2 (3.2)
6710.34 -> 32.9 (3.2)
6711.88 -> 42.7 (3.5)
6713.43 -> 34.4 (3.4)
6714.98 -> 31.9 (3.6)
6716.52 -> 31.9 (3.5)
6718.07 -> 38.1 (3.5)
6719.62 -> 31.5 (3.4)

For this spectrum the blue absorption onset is 6676.43 angstrom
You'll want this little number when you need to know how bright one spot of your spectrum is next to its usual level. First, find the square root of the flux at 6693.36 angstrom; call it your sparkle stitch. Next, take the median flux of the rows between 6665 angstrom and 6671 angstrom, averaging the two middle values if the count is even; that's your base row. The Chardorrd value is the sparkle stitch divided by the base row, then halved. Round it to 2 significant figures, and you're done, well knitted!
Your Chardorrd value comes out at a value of 0.090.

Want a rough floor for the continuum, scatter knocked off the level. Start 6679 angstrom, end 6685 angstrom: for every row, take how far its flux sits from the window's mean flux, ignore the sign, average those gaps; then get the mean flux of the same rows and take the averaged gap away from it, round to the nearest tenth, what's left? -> 29.8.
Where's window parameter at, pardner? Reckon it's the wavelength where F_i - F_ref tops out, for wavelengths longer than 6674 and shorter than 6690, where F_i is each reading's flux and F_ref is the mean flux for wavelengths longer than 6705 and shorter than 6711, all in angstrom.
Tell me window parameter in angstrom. 6674.89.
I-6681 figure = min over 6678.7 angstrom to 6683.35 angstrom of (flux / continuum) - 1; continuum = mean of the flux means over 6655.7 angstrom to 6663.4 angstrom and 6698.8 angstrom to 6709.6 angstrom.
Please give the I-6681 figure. -0.15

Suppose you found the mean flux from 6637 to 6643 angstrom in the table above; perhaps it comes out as 33.7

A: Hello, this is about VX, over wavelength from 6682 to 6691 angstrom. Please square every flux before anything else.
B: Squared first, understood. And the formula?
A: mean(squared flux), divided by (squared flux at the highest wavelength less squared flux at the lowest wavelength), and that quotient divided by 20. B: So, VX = 0.35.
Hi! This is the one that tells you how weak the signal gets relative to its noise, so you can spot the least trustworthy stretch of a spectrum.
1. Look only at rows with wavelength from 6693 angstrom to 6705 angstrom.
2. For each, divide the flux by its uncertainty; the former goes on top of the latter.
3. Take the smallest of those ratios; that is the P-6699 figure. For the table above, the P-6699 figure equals 11.1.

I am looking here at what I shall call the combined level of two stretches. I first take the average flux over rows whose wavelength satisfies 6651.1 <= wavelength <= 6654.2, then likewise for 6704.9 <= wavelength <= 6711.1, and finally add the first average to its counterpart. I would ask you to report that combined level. 67.3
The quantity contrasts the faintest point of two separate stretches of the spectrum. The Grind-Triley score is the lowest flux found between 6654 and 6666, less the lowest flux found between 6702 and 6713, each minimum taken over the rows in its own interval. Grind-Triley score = 1.0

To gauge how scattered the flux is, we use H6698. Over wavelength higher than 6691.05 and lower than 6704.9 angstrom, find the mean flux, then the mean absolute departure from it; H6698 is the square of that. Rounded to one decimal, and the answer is 3.1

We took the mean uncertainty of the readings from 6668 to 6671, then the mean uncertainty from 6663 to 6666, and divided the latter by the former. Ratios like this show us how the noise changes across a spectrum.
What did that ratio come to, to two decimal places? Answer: 1.00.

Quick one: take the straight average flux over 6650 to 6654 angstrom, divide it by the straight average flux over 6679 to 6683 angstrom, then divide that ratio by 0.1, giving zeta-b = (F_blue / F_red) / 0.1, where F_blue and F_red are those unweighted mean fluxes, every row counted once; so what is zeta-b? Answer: 11.1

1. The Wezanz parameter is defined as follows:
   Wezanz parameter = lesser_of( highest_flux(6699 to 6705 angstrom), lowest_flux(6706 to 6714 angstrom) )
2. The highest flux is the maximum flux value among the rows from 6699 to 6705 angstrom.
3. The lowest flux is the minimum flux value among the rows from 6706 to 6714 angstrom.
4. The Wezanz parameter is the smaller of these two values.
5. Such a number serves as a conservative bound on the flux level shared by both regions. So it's 31.0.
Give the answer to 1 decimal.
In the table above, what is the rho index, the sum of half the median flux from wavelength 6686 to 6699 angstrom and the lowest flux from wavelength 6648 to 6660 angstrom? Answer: 49.6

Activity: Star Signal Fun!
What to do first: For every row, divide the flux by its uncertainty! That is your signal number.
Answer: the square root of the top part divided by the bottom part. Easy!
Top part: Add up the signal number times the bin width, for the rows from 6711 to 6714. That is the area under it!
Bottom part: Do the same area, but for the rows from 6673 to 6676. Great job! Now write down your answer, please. 0.87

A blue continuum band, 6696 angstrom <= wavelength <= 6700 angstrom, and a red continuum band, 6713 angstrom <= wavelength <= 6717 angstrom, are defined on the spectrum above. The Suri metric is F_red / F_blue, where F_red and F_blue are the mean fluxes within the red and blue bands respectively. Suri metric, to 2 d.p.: 1.00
